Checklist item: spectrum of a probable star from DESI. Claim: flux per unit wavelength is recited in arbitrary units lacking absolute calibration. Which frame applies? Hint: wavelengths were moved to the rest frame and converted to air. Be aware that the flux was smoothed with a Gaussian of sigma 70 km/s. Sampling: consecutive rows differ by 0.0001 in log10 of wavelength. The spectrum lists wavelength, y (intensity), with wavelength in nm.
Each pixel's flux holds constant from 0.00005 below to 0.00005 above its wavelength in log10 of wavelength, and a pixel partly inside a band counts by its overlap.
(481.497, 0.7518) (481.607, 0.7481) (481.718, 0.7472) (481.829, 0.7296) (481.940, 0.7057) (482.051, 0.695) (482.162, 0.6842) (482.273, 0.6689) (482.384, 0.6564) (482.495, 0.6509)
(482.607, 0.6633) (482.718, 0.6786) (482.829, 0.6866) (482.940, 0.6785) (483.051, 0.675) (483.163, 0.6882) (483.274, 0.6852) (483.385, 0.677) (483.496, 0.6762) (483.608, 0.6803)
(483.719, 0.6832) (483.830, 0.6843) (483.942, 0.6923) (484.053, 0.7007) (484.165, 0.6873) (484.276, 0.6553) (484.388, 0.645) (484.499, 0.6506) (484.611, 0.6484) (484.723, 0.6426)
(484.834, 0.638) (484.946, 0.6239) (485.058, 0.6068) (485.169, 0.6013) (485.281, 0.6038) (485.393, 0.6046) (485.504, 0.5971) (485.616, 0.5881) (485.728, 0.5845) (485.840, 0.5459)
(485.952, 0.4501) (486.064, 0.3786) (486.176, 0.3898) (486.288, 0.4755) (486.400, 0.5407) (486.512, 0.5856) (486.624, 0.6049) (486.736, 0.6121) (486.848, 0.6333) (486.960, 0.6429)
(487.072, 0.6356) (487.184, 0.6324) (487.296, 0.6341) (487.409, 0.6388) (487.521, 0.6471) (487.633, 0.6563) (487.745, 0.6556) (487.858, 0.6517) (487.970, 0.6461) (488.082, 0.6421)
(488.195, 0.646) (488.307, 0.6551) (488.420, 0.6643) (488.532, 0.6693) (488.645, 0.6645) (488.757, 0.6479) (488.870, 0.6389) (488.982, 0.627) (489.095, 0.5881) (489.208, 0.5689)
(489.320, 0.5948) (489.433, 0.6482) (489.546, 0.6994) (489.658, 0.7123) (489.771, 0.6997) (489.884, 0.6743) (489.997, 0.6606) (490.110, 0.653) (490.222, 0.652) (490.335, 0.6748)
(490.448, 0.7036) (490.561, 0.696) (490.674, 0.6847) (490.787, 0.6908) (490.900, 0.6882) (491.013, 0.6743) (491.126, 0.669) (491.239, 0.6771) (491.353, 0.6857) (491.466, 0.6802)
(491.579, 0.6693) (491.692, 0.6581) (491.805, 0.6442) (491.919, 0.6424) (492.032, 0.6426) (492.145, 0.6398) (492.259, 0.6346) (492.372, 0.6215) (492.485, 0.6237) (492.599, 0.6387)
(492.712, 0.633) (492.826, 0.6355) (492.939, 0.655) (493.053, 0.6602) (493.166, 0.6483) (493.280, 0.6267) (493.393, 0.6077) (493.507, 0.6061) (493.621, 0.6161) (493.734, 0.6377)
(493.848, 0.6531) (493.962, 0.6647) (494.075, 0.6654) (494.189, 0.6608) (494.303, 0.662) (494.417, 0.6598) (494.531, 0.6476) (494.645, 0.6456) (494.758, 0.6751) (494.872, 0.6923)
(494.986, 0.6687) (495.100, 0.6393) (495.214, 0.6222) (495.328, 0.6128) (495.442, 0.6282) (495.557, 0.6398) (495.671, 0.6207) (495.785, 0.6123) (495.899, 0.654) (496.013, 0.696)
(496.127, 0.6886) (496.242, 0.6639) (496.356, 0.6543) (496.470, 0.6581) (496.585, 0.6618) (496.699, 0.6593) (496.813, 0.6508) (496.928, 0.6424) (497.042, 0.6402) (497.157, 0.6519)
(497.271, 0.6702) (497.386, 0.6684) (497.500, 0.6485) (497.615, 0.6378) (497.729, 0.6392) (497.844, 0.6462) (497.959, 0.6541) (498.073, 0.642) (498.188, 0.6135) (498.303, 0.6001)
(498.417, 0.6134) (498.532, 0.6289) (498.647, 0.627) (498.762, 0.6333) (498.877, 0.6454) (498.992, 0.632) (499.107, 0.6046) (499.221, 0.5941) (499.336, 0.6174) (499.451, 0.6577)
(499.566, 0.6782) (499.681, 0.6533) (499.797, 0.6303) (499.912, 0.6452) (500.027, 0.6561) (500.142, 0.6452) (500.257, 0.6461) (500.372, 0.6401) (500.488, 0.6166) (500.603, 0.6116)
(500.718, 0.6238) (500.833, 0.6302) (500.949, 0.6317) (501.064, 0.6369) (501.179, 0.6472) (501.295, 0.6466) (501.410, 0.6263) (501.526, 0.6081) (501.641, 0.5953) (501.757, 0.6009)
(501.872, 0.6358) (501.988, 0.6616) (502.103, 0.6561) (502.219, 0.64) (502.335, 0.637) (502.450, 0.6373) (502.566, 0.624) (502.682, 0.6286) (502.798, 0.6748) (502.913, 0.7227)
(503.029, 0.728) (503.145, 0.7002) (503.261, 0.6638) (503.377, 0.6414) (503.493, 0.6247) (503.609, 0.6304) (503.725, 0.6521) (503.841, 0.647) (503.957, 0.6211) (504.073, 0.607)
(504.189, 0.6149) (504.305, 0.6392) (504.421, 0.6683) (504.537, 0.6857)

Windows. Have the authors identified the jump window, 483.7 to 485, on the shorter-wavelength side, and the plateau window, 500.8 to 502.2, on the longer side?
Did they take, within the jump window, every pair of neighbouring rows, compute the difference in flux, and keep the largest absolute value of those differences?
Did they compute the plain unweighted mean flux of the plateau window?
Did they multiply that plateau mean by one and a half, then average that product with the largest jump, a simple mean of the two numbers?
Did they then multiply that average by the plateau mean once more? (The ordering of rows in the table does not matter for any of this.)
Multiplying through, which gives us 0.309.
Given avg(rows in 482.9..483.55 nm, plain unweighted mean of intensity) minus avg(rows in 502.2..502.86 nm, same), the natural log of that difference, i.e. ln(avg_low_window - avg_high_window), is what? -3.2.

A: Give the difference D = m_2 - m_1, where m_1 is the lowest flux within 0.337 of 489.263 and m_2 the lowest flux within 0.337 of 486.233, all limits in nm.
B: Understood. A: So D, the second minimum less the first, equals -0.19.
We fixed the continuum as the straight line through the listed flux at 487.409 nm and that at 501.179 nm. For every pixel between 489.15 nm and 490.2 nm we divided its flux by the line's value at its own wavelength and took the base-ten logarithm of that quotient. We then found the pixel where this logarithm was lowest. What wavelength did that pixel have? 489.208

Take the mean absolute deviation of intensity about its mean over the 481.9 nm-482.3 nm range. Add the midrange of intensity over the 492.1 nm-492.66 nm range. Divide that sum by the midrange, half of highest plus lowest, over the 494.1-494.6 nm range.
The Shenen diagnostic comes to 0.98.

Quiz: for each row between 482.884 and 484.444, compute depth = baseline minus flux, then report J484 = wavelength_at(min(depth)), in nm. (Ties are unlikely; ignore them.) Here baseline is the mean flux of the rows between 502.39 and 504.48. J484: 484.053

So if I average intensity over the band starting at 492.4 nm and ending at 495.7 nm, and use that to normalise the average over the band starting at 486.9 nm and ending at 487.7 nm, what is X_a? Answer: 1.00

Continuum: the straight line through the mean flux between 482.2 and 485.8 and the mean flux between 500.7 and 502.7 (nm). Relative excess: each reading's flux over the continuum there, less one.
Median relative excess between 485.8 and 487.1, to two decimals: -0.13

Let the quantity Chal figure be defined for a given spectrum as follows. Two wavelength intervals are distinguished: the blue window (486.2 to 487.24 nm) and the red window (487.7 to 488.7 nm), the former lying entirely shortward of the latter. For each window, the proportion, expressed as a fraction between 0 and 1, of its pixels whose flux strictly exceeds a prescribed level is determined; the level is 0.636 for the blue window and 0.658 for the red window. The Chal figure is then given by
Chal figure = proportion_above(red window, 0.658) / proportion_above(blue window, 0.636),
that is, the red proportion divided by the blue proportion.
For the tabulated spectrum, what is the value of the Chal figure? 3.00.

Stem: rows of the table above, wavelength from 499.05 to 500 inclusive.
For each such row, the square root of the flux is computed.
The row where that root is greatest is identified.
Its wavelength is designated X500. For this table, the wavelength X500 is 499.566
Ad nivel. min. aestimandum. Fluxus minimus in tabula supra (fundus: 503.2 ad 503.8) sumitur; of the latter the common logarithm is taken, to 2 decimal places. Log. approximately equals -0.20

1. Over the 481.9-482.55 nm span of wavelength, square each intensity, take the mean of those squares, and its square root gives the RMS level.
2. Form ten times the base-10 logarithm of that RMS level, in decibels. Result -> -1.69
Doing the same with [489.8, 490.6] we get -1.72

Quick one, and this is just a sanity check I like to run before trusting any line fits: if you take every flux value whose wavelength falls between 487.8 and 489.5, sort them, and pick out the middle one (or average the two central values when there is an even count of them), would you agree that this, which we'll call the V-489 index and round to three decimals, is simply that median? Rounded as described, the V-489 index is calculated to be 0.646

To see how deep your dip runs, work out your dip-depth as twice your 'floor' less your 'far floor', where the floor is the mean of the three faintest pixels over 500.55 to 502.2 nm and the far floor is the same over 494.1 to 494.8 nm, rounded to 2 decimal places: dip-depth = 0.55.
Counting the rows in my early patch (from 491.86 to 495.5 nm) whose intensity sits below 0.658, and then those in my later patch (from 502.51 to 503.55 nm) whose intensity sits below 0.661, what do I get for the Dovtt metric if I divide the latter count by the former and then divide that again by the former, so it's 0.0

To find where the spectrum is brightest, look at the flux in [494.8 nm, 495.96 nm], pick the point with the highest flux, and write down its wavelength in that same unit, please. 494.872 nm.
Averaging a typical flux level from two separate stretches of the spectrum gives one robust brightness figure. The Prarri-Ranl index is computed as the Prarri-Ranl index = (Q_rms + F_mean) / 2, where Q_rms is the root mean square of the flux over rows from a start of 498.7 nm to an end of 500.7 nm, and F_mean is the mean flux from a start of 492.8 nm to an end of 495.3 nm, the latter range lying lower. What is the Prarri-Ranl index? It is 0.64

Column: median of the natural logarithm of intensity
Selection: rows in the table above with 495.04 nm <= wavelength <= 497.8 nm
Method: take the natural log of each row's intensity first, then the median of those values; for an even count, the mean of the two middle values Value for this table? -0.431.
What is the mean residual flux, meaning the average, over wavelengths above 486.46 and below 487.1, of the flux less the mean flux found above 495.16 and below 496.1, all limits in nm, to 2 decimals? -0.02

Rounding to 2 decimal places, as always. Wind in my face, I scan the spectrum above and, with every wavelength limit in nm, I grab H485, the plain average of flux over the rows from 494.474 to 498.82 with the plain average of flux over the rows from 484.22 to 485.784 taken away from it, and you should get 0.03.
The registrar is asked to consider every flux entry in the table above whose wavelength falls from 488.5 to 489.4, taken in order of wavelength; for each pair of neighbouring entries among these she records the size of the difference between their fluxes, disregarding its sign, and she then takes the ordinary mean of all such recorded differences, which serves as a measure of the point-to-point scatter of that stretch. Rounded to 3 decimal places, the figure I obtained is 0.018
